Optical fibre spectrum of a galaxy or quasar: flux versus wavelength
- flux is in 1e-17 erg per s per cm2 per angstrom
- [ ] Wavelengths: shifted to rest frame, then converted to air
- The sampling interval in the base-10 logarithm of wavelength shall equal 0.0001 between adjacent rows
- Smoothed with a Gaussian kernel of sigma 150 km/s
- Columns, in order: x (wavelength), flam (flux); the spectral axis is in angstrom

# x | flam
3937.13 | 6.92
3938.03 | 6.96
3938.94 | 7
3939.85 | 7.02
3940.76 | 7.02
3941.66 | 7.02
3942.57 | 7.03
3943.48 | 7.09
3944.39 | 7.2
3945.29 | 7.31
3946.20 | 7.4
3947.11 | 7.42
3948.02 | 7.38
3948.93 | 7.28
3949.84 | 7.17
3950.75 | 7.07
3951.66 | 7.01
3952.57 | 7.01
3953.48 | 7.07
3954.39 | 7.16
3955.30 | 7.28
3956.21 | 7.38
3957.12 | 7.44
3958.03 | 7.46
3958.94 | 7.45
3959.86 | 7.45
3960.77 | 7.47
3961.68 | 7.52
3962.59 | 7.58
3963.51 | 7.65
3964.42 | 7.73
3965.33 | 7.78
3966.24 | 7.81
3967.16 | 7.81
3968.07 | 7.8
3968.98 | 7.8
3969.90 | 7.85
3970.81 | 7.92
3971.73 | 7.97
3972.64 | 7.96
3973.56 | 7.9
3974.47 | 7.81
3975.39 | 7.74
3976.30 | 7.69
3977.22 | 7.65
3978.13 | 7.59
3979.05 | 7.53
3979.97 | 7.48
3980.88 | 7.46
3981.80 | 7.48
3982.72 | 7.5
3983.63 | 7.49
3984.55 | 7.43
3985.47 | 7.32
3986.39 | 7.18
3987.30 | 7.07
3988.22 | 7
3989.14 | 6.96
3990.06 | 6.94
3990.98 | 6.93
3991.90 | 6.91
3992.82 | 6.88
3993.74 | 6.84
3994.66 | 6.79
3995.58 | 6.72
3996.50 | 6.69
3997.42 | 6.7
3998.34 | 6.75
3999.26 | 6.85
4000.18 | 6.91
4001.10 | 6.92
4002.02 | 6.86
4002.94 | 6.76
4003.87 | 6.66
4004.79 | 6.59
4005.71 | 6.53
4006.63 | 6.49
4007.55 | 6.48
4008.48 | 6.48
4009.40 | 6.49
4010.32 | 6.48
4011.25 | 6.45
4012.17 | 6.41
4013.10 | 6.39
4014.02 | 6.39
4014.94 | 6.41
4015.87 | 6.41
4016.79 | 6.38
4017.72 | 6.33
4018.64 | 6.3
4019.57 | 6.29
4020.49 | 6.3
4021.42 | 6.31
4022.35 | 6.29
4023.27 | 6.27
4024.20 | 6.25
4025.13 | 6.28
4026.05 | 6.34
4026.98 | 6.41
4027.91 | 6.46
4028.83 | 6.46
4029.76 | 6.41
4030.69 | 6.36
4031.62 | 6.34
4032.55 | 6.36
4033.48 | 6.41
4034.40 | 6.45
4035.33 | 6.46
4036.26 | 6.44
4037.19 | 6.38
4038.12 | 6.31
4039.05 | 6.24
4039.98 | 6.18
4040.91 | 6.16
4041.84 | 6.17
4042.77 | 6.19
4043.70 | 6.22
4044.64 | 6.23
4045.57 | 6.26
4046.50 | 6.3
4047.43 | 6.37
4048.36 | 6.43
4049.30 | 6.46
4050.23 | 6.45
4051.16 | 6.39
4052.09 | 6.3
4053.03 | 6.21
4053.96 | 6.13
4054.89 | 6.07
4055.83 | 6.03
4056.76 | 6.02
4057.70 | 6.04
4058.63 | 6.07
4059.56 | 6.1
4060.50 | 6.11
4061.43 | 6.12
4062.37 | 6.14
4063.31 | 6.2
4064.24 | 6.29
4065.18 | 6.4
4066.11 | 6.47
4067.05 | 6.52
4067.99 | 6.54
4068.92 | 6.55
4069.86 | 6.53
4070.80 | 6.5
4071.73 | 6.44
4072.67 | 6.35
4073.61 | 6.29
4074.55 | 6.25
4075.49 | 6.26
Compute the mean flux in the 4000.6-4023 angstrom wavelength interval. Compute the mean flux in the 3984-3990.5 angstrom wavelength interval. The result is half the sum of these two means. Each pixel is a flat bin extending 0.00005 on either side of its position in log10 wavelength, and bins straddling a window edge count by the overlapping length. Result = 6.80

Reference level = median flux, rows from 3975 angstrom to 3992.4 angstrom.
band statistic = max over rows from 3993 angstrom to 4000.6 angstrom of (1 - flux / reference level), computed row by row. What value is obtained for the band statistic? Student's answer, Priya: 0.10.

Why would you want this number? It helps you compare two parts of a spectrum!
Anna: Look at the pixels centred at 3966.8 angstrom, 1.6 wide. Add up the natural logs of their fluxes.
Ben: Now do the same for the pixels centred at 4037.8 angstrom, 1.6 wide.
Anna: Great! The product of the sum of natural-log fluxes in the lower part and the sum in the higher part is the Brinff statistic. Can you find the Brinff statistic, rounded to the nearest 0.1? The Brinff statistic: 15.2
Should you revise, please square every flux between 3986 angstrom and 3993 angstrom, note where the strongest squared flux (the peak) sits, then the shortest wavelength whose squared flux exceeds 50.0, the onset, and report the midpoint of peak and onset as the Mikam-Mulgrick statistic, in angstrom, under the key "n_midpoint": 3986.4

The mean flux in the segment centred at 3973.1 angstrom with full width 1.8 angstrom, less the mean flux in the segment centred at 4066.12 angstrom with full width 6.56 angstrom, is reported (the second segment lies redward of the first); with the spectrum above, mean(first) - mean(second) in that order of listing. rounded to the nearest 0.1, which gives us 1.5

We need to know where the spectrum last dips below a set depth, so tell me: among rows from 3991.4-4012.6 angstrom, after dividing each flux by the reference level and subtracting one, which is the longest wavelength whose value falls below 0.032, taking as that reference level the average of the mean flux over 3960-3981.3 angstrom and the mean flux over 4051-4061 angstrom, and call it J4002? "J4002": 4012.17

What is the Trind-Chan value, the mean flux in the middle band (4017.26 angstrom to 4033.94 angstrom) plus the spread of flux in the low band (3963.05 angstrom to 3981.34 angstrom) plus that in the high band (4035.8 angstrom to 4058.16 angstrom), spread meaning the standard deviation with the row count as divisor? 6.6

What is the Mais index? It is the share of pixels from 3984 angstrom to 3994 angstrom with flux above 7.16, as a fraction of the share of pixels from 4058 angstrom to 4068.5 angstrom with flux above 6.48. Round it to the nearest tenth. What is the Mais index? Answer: 1.5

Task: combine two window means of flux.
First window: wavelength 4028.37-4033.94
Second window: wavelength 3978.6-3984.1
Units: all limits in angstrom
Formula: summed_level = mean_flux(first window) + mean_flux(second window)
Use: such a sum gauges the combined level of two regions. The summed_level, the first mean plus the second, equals 13.9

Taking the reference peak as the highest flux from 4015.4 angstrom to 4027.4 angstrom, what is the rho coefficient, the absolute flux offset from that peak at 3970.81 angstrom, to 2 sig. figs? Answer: 1.5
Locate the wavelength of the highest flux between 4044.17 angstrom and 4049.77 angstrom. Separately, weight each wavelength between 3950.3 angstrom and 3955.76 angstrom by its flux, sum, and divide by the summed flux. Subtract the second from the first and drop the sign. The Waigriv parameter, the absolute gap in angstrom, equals 96.3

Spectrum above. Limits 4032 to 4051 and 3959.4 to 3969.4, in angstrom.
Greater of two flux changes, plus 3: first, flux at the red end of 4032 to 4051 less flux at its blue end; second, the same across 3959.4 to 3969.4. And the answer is 3.35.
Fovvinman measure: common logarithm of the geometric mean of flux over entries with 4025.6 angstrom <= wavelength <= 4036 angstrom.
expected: 0.81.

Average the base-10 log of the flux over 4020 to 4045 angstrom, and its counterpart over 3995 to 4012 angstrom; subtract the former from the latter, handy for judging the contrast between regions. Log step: 0.02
